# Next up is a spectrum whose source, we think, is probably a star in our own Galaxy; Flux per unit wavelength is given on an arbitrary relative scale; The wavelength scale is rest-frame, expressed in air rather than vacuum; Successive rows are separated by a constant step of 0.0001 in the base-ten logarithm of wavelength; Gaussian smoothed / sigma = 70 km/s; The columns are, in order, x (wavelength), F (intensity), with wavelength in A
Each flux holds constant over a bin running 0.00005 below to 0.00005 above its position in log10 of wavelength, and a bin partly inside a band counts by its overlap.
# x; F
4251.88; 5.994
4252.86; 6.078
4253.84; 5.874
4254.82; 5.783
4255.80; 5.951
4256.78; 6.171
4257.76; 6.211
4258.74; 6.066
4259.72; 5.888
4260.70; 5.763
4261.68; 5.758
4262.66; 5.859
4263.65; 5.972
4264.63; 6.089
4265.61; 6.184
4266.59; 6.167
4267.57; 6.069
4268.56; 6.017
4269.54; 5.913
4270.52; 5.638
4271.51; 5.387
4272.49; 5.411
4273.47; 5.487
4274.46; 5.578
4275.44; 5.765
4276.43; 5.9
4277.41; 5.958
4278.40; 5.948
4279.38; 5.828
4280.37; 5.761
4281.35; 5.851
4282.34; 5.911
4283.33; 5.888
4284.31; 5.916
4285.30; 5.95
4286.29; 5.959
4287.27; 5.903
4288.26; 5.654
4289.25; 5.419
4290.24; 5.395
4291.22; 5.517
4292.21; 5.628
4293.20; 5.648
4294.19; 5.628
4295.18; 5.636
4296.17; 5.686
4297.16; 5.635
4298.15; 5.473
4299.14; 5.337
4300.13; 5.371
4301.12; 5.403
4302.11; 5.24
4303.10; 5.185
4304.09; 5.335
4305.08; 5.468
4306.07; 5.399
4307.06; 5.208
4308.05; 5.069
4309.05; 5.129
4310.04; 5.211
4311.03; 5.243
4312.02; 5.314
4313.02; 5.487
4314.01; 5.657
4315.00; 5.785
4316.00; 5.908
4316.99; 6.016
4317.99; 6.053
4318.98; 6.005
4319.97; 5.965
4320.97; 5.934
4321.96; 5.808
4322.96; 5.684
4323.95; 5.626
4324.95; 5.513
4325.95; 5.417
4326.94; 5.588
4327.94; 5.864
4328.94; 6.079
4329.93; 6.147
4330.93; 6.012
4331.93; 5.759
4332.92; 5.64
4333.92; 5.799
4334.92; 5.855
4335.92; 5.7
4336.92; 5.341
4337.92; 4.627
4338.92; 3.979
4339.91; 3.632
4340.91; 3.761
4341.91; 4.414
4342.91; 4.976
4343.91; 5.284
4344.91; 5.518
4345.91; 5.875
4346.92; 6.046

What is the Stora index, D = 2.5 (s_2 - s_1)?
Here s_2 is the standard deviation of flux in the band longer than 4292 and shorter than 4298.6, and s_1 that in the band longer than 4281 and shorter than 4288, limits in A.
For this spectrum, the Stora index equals 0.1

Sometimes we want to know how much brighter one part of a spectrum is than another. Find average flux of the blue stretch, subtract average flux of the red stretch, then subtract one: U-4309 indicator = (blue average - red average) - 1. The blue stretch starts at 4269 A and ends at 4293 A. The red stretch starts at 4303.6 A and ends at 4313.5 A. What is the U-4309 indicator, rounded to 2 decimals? -0.55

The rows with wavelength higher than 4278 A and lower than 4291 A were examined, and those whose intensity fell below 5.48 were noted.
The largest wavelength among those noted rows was 4290.24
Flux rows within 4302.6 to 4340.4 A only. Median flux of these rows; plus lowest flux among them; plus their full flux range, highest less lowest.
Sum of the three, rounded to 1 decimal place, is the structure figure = 11.8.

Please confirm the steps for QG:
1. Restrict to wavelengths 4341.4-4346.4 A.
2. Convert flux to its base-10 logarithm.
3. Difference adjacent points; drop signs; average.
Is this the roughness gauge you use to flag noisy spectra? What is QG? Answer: 0.031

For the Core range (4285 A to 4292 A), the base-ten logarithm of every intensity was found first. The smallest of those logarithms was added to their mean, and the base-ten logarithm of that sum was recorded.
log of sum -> 0.172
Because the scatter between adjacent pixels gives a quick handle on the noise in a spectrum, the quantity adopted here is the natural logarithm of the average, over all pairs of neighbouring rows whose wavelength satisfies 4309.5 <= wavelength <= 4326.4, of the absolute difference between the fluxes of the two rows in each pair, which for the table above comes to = -2.38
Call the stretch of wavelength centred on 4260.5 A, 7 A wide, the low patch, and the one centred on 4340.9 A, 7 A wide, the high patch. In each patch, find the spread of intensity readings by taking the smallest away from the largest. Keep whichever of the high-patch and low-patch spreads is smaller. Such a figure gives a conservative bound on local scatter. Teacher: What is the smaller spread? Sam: 0.5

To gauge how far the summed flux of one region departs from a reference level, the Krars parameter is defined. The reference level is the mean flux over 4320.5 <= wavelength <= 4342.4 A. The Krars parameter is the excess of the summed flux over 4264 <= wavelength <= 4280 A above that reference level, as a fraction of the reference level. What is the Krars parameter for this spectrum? 16.4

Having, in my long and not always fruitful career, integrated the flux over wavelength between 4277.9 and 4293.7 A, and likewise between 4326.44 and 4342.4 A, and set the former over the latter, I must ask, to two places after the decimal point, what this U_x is 1.08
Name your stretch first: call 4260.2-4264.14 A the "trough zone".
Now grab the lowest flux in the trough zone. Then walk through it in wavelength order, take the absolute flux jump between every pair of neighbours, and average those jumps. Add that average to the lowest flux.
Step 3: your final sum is 5.8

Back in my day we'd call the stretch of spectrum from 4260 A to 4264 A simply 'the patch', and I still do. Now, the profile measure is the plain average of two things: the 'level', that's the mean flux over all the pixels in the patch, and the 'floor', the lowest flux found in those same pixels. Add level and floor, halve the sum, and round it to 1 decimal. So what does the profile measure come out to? 5.8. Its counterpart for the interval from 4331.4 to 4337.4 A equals 5.5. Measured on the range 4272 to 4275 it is 5.5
